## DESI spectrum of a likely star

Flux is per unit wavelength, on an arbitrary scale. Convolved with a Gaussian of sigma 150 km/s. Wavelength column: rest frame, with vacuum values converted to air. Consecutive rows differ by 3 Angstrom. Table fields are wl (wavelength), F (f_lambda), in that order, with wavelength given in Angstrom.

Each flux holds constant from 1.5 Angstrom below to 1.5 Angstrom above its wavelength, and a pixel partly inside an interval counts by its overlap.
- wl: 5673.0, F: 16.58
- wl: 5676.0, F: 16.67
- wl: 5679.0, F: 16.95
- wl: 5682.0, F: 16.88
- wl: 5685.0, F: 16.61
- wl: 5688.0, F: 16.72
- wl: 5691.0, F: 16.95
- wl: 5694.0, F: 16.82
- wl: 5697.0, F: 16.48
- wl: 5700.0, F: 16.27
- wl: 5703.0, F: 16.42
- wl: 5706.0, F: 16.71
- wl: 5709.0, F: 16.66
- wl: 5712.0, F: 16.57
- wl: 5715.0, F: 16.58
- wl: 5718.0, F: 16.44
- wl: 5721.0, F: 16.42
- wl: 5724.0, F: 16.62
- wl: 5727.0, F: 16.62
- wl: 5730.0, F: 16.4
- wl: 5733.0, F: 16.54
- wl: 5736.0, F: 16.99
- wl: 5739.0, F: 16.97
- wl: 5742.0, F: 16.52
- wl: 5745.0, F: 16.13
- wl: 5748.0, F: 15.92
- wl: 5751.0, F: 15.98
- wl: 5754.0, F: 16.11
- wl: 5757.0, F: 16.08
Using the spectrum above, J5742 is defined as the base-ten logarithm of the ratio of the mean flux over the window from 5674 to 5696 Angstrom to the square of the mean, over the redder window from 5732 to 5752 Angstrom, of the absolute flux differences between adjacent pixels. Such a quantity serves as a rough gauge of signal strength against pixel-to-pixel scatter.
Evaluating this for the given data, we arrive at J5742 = 2.38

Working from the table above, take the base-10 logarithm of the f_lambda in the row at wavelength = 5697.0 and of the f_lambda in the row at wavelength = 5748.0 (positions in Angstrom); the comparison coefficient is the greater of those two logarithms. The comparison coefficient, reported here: 1.22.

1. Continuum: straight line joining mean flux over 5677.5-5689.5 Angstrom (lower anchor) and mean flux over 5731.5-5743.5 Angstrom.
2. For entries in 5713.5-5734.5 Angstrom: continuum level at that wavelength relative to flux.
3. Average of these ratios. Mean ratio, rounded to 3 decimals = 1.015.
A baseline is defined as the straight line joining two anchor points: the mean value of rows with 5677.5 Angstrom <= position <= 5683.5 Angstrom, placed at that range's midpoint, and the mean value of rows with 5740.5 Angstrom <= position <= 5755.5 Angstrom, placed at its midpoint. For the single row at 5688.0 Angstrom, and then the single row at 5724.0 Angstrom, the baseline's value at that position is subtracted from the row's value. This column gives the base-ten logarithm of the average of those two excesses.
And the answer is -1.3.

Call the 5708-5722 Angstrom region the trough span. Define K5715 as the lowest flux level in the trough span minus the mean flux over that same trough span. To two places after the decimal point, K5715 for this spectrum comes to -0.11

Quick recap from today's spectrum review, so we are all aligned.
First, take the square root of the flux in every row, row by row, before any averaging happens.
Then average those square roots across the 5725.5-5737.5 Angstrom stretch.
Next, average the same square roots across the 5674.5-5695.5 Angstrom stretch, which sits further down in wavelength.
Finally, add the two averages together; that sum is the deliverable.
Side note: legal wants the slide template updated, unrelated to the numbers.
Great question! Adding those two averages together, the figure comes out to 8.18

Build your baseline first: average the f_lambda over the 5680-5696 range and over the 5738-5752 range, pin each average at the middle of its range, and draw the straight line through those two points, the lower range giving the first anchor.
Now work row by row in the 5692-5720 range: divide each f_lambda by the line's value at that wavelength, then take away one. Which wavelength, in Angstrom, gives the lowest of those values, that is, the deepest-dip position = 5700.0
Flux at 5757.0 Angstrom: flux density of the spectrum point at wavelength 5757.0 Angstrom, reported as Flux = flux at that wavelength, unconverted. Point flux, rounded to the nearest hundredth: 16.08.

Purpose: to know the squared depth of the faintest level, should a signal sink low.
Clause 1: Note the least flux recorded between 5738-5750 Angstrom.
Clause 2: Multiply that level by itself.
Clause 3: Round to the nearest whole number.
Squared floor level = 253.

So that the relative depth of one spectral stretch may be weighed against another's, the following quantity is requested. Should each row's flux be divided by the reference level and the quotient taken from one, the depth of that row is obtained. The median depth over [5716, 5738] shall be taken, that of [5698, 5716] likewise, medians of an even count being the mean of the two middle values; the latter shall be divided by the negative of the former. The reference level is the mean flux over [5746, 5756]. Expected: -1.07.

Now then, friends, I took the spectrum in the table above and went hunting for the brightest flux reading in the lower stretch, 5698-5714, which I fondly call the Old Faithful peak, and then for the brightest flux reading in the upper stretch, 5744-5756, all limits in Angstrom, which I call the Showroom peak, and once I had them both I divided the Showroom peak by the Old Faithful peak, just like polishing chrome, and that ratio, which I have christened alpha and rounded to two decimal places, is 0.97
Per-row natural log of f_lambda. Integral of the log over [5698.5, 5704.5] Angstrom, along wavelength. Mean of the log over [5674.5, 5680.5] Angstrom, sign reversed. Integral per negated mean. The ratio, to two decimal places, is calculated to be -5.94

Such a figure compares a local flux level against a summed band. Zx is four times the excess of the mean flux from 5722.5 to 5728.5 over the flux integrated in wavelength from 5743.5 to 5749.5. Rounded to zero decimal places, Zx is -318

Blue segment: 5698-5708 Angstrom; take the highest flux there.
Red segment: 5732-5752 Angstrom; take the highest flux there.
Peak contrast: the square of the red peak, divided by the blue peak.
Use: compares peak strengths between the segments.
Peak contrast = 17.3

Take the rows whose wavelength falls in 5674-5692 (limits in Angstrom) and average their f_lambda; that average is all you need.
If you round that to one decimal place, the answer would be 16.8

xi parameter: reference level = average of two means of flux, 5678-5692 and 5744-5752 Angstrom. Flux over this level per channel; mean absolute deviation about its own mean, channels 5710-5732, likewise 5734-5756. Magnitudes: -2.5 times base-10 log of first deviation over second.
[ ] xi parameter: 1.6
